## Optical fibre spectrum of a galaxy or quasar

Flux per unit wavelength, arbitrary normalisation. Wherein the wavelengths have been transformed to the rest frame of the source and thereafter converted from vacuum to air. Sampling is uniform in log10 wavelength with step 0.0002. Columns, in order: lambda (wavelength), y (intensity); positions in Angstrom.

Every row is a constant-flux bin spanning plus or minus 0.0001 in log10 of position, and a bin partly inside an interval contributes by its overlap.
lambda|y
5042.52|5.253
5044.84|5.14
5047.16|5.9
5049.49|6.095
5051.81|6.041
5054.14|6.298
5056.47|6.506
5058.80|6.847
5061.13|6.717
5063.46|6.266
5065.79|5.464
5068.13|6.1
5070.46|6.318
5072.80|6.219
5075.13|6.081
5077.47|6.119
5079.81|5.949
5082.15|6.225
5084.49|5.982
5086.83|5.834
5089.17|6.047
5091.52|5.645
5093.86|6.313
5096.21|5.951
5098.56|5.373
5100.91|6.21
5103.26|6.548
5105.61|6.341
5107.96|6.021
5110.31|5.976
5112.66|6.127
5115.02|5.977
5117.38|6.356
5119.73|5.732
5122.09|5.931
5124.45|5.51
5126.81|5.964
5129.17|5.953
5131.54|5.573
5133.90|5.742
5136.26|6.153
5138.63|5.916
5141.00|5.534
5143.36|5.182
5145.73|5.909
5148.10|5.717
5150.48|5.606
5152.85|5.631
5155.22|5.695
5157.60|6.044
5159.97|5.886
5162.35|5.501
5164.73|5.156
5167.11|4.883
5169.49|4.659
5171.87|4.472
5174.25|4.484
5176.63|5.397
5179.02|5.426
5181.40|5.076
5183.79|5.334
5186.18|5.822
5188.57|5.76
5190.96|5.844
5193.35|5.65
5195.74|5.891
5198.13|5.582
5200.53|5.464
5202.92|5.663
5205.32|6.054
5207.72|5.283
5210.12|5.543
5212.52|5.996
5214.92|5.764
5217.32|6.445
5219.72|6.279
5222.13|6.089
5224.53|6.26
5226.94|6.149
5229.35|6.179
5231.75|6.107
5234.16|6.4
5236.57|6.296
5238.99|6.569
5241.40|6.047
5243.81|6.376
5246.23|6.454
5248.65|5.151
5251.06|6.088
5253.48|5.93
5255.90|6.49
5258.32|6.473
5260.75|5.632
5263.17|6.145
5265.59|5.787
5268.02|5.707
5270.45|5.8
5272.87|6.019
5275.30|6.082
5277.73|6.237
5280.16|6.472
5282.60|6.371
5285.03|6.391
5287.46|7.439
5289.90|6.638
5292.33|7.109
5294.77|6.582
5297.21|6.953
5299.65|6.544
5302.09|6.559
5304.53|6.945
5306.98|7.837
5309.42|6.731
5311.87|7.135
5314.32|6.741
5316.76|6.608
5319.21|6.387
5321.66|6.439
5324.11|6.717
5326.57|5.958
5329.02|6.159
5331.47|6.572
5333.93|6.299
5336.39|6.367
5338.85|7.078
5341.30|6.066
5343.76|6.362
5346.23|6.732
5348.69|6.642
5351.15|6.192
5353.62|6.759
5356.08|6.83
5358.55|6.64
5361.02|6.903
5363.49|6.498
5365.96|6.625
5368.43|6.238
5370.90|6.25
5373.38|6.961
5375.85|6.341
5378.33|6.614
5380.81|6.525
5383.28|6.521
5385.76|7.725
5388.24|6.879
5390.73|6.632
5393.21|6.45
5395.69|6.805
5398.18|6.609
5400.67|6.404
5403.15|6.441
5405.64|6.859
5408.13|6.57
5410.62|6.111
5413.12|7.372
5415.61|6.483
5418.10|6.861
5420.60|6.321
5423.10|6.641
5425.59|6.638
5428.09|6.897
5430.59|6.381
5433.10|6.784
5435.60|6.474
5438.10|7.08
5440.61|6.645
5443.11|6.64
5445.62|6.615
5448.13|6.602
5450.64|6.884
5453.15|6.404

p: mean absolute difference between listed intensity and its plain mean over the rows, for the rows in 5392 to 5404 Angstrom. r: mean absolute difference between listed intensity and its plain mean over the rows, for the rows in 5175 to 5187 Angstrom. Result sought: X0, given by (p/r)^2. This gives 0.6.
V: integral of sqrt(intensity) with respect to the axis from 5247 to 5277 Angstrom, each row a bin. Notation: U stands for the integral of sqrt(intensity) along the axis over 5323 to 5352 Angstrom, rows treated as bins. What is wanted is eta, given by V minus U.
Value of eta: 0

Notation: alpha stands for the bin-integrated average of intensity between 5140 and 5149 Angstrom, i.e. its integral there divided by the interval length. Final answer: 5.6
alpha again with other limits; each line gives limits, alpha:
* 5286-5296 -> 6.9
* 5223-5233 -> 6.2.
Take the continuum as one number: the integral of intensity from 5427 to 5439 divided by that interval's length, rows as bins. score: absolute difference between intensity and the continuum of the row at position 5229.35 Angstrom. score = 0.5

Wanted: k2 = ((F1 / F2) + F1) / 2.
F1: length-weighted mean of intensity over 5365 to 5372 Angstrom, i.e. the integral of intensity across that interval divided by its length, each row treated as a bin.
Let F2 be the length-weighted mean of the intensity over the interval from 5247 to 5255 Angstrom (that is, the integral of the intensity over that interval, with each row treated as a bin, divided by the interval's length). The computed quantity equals 3.7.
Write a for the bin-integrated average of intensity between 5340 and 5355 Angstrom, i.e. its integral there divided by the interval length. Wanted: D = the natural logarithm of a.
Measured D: 1.87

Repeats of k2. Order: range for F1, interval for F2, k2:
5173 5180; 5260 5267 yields 3.0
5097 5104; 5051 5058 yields 3.5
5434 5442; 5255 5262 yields 3.9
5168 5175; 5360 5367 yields 2.6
